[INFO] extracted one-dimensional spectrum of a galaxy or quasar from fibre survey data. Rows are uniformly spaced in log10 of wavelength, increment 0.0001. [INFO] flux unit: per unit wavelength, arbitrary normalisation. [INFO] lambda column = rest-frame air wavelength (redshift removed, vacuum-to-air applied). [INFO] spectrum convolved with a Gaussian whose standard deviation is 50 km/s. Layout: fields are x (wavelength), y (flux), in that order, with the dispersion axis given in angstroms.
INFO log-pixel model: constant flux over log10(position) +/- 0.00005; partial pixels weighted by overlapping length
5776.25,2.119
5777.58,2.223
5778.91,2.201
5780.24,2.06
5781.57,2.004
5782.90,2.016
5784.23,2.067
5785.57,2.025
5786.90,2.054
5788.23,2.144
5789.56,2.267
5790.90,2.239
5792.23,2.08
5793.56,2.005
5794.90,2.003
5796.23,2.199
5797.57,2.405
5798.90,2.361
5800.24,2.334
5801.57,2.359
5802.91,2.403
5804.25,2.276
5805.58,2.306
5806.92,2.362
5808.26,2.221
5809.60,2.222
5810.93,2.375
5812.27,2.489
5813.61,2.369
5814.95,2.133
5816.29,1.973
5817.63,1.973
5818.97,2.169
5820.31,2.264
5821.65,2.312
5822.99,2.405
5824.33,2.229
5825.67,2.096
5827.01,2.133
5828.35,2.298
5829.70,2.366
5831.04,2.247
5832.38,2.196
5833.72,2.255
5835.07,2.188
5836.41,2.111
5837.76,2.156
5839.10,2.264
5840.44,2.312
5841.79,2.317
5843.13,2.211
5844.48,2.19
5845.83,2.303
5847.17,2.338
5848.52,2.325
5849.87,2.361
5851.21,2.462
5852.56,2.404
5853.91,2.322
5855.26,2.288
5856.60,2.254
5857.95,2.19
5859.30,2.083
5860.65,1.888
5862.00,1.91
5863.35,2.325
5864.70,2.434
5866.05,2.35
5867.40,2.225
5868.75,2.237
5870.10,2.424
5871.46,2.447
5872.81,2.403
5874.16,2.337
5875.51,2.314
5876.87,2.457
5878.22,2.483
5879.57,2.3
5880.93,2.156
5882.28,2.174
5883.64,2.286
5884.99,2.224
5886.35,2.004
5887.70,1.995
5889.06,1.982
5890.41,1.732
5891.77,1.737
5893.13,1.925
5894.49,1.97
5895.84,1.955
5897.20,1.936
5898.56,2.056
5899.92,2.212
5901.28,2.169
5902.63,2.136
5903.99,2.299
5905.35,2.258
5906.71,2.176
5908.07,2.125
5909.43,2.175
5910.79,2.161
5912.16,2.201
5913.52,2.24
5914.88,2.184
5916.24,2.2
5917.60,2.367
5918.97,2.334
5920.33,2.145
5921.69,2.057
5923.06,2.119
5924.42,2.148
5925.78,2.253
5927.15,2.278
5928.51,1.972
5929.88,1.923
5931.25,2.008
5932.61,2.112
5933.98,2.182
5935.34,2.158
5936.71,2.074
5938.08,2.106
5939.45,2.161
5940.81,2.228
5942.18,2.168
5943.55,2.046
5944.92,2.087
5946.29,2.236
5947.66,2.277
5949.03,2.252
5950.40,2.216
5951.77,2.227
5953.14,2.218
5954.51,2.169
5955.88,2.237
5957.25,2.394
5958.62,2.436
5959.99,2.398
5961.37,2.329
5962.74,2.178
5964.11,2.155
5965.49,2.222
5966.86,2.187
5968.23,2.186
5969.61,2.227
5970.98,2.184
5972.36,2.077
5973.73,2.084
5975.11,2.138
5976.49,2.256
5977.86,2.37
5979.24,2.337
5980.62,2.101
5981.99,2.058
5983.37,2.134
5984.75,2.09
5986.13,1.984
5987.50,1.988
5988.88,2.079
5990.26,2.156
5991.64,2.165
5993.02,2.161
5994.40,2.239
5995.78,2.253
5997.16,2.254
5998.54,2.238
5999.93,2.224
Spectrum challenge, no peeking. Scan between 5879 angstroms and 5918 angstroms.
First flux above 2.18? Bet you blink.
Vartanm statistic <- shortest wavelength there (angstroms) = 5879.57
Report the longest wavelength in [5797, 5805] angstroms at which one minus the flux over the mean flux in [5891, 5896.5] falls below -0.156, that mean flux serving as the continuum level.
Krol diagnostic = 5804.25 angstroms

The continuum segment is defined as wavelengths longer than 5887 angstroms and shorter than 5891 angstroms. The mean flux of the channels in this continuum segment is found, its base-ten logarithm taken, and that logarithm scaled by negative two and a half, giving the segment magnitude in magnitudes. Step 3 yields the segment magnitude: -0.70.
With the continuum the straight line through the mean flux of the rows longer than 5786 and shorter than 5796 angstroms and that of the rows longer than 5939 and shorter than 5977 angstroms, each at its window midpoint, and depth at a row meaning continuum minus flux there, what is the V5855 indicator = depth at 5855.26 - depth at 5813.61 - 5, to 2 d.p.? -4.89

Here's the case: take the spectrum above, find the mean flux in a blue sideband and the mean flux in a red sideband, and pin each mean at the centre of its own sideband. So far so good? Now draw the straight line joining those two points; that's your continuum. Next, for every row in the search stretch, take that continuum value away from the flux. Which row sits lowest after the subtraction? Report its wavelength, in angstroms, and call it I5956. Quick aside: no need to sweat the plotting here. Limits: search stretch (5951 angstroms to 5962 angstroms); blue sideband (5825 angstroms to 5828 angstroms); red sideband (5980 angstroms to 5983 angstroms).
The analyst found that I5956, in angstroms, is 5954.51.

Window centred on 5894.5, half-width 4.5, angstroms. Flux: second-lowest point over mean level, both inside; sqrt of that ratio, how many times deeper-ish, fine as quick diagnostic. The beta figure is 0.956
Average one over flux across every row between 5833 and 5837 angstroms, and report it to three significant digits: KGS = 0.458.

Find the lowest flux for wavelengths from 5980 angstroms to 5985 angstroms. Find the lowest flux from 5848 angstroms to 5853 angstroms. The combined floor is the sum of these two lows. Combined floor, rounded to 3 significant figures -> 4.38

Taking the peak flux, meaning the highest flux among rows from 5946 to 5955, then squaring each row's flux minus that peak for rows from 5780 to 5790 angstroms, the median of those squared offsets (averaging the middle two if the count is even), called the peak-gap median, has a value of 0.048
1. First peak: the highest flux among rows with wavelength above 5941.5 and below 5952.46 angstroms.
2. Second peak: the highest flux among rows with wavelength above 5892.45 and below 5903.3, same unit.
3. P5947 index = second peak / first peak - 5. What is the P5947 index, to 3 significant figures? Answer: -4.03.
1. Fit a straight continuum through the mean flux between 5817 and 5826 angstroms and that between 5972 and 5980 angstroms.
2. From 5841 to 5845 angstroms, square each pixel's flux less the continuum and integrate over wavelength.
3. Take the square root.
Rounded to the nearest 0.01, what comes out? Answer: 0.13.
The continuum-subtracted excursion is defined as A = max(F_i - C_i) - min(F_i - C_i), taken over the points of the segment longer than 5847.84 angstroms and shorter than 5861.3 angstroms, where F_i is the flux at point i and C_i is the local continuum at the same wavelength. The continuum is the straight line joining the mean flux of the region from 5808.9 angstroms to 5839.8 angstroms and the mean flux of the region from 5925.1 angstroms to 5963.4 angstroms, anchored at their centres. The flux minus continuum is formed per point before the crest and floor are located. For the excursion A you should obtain 0.57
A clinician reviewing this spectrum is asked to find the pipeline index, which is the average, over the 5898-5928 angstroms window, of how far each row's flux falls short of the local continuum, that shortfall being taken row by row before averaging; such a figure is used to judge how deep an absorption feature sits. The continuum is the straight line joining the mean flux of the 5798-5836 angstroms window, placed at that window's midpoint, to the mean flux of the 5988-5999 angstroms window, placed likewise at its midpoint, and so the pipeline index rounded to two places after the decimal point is 0.03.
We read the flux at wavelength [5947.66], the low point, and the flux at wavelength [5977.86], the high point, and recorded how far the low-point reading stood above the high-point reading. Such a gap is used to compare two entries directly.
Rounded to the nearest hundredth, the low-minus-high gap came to -0.09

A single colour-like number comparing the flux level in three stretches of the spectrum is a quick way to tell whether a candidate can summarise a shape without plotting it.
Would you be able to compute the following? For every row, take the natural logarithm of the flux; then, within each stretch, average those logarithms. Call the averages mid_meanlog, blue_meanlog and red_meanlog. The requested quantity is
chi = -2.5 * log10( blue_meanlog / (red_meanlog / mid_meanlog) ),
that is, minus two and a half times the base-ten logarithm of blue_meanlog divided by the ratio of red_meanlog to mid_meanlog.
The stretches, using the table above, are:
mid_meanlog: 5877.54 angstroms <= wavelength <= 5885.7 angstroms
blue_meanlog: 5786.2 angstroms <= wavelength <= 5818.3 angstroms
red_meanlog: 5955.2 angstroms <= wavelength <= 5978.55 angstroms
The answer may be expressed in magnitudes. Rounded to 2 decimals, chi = 0.22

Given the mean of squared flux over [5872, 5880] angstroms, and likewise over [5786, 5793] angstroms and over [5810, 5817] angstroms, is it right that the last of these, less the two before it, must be -5.2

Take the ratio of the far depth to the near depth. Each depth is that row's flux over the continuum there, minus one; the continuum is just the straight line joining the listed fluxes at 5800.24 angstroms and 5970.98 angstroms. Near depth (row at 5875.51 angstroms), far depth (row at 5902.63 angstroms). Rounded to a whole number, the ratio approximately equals -2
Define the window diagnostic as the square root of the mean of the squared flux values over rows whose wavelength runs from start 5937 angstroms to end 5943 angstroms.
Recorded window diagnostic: 2.17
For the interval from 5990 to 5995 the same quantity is 2.18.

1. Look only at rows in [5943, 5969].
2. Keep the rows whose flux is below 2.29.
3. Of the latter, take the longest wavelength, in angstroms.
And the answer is 5968.23 angstroms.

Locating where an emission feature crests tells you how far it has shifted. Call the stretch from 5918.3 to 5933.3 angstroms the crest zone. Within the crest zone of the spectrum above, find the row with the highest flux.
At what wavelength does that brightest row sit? 5918.97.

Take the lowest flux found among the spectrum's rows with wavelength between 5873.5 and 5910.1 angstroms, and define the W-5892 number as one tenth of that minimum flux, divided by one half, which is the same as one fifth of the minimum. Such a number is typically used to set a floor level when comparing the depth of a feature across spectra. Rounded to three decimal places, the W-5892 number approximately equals 0.346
